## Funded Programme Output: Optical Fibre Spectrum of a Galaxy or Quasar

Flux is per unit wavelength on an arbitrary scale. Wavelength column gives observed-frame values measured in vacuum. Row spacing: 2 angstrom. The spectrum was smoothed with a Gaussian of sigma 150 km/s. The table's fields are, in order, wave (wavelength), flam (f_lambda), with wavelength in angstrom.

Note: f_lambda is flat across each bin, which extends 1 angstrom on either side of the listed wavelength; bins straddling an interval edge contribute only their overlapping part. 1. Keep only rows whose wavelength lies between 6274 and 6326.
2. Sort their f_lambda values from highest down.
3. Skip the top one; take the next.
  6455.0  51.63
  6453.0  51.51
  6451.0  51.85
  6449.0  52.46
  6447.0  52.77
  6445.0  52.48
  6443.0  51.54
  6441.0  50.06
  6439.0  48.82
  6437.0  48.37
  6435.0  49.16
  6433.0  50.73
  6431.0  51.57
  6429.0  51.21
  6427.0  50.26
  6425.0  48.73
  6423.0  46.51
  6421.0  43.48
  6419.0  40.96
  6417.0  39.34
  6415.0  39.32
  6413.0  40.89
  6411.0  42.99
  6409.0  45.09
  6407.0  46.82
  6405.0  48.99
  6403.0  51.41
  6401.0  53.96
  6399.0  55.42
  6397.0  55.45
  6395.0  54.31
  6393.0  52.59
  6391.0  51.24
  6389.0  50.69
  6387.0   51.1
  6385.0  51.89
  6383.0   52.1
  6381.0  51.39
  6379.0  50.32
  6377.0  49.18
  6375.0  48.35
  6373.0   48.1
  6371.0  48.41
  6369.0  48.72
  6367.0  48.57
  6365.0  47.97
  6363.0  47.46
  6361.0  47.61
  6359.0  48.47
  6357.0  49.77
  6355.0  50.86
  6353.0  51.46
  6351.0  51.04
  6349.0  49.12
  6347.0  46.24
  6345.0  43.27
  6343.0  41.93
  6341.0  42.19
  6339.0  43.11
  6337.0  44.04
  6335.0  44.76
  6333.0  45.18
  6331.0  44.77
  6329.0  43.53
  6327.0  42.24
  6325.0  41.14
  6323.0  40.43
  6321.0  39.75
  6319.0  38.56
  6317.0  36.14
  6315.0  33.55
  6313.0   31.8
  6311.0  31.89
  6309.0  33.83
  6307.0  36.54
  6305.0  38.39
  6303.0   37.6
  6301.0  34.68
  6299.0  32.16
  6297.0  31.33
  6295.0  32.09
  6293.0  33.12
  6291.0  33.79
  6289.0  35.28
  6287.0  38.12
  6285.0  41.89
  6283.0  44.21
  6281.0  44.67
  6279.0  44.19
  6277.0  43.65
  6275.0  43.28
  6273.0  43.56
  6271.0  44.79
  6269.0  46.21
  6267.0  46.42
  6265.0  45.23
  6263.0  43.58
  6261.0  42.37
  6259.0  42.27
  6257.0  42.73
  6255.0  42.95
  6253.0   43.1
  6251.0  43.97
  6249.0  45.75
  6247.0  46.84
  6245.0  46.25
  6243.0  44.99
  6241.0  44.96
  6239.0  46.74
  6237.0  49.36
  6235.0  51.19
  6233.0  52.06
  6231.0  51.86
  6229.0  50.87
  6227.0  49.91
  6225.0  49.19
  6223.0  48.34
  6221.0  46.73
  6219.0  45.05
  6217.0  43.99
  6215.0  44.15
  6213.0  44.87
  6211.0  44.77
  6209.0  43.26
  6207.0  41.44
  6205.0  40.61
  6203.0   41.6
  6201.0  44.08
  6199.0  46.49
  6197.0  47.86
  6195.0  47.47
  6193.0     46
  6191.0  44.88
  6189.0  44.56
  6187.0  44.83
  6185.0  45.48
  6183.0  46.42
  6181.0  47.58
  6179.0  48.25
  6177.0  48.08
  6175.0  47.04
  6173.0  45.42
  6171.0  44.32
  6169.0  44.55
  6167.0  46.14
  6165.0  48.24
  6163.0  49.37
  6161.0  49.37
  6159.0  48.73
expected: 44.21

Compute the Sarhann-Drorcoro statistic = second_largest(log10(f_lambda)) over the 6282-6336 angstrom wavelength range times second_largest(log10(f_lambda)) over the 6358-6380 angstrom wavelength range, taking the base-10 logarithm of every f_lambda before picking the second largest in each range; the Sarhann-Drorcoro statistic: 2.79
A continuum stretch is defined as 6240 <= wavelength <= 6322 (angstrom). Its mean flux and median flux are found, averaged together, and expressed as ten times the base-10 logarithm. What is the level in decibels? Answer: 16.2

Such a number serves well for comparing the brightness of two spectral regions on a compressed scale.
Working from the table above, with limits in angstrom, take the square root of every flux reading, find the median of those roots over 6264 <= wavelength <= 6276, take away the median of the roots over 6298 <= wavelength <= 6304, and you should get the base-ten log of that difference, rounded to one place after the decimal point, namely -0.1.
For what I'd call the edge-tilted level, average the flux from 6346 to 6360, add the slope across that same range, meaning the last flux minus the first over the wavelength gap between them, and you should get 49.8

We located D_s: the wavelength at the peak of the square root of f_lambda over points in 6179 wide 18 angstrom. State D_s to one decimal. 6179.0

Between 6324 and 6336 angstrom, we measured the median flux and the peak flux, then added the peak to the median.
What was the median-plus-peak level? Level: 89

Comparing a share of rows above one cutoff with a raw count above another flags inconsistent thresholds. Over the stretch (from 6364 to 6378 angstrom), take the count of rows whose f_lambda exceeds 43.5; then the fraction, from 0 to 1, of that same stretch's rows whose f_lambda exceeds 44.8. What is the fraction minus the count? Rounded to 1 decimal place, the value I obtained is -6.0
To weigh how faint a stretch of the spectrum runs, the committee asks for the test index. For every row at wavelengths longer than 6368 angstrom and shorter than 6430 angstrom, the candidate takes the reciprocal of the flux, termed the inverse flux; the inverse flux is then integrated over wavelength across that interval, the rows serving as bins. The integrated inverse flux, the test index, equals 1.3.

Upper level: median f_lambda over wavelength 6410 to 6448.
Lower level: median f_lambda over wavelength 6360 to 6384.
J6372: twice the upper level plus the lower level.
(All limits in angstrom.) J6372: 146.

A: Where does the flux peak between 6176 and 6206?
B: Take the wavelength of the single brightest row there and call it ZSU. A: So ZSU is 6179.0 angstrom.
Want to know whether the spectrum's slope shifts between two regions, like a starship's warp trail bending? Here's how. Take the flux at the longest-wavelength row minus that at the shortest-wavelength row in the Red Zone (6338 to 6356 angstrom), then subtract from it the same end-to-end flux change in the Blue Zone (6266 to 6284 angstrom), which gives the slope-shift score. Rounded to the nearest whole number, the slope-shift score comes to 10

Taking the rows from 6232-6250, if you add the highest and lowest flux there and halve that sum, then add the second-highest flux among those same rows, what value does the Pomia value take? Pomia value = 100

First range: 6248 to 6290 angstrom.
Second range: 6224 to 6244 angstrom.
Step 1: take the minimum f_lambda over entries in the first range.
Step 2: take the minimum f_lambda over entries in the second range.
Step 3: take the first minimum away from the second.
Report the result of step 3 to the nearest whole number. 10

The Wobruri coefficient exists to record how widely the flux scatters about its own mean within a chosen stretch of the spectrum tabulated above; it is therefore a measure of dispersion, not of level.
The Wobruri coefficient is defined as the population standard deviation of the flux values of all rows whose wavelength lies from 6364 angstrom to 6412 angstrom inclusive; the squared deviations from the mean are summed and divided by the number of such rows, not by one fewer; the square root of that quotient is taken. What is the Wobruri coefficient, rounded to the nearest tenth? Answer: 3.0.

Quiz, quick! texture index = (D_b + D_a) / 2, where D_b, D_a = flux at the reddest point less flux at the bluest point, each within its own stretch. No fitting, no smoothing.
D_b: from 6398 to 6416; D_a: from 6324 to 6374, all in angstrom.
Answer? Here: -5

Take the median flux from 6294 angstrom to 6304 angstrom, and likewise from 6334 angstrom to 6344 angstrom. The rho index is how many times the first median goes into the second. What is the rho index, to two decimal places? 1.34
